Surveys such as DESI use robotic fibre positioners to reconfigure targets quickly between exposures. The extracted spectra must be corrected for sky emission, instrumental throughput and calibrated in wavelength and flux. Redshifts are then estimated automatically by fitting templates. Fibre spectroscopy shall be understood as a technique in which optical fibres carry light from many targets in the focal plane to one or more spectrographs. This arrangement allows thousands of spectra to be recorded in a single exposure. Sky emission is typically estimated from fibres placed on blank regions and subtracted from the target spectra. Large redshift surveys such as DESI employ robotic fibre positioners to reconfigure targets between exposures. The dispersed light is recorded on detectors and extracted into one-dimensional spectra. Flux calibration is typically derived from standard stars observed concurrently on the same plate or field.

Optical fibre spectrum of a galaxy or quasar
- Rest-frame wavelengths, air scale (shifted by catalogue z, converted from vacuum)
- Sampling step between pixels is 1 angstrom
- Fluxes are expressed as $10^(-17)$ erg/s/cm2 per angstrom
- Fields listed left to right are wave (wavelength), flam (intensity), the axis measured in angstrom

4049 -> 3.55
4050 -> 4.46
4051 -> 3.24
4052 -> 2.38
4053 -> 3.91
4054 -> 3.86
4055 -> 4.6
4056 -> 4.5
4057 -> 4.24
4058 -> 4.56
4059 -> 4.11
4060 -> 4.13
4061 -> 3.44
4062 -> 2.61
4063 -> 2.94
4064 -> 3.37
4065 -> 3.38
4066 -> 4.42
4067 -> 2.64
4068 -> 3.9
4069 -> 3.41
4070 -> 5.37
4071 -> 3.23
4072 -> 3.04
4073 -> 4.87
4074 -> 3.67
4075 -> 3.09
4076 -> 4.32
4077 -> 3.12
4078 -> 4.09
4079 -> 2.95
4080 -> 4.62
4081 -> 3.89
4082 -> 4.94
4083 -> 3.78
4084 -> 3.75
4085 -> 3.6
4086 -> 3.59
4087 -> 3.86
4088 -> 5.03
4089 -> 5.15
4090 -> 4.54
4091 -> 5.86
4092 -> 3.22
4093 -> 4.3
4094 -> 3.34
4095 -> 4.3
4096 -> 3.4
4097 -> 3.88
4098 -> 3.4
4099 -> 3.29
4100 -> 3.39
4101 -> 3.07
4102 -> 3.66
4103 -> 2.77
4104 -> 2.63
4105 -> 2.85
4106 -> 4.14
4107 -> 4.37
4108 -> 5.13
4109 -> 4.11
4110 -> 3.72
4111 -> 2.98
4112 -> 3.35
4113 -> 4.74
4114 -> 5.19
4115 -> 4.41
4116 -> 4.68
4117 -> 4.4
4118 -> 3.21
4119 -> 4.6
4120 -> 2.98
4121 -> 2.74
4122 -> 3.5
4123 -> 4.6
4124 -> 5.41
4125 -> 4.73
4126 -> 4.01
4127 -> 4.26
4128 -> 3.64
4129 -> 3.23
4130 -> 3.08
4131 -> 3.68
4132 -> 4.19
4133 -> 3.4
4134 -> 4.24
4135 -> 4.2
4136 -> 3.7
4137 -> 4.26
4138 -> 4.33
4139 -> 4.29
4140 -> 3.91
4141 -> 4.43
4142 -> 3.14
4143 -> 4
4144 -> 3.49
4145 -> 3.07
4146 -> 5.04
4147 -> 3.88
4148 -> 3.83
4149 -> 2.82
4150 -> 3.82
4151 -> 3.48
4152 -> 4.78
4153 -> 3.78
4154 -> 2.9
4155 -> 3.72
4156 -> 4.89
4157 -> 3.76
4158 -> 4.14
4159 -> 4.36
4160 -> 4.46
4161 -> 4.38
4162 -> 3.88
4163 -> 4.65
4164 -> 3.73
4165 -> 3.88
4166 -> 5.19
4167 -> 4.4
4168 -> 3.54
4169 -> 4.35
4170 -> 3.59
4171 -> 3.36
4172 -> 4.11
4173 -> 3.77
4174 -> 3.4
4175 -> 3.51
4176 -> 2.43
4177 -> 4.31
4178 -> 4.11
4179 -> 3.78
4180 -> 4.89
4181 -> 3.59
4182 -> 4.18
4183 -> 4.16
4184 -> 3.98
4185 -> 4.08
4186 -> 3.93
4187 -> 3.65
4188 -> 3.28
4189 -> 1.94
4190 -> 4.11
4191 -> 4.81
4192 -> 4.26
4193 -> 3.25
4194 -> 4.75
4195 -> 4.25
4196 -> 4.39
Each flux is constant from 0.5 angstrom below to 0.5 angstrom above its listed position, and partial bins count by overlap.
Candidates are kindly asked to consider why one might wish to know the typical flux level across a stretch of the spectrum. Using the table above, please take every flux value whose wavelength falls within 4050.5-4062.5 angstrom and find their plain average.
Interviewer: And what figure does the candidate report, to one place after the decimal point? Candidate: 3.8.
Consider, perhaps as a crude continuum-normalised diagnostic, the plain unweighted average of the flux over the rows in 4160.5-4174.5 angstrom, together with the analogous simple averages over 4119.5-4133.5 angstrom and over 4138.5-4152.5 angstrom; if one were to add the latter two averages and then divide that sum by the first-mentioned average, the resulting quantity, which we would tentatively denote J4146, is 1.91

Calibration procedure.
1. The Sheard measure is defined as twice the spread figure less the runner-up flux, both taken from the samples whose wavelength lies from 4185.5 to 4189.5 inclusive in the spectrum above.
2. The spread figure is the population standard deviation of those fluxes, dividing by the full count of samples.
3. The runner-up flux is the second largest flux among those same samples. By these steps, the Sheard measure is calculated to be -2.1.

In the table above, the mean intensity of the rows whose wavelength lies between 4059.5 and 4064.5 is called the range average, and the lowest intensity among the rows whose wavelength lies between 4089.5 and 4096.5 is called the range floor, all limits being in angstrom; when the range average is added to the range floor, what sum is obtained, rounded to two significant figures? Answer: 6.5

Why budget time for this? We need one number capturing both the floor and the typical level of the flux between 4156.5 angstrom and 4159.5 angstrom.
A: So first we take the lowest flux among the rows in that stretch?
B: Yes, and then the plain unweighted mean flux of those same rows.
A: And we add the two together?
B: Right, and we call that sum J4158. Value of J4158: 7.8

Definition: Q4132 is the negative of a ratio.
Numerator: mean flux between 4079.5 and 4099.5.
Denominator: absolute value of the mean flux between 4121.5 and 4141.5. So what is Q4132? -1.01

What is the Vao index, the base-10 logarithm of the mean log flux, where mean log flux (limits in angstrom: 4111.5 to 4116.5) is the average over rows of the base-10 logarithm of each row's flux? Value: -0.190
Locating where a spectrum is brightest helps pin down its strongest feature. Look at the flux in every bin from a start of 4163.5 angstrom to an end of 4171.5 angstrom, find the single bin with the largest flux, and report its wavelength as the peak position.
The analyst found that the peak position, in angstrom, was 4166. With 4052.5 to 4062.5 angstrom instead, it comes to 4055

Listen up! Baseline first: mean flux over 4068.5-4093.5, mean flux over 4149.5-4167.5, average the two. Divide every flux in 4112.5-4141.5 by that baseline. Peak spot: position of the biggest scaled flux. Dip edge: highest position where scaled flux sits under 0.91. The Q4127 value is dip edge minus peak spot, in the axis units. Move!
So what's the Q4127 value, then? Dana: 12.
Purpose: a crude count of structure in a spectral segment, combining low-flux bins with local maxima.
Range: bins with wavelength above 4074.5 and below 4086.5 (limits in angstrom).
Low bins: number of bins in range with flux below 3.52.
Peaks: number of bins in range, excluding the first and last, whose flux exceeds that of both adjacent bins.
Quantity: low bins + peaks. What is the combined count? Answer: 7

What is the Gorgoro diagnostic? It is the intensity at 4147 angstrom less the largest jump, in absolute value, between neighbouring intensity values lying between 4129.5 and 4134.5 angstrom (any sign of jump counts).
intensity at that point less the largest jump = 3.04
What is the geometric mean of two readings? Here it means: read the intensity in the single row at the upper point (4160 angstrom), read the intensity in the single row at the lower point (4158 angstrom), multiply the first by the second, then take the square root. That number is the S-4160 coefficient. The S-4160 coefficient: 4.30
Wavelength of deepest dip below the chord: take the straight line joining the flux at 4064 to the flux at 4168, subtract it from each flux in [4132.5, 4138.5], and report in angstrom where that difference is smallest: 4133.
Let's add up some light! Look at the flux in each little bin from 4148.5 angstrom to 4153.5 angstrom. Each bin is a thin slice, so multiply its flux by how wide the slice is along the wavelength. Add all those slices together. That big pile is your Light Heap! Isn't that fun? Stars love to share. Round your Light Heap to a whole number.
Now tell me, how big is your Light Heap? 19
